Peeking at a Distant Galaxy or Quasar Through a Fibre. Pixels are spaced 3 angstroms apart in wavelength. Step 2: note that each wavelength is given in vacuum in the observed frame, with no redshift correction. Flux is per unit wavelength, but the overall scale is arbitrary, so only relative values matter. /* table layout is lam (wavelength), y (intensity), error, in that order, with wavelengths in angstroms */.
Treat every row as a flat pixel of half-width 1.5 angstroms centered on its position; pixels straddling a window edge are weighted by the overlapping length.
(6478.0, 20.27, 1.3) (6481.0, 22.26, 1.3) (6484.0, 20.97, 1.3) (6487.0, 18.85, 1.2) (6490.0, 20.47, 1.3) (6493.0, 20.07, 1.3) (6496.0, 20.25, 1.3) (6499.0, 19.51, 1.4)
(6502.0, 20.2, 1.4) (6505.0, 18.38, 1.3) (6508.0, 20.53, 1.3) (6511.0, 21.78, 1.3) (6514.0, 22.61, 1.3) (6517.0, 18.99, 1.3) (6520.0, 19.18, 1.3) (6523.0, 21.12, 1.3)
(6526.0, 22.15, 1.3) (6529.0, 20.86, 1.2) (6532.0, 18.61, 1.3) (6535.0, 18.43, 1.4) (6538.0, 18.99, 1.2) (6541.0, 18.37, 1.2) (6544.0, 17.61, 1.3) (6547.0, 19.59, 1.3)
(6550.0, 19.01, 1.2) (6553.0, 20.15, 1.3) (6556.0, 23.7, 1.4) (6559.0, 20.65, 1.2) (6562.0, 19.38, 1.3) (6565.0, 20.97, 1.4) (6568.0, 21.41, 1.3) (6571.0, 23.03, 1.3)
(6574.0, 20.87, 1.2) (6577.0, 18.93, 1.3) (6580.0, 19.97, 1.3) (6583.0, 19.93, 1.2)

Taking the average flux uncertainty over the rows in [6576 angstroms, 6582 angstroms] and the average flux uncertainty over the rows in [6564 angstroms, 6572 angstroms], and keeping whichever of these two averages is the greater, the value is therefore 1.33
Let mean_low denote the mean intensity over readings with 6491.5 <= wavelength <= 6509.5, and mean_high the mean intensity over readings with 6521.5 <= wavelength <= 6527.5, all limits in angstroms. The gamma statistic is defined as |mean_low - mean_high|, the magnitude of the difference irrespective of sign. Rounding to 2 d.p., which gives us 1.81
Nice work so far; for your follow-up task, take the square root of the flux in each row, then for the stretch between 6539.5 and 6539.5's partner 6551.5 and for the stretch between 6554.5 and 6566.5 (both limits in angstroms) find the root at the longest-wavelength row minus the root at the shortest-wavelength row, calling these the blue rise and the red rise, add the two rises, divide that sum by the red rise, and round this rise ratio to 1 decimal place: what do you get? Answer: 0.7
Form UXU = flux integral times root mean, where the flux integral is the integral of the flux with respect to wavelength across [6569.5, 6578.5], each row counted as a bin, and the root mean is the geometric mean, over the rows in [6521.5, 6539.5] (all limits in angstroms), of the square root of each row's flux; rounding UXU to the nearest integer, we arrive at 842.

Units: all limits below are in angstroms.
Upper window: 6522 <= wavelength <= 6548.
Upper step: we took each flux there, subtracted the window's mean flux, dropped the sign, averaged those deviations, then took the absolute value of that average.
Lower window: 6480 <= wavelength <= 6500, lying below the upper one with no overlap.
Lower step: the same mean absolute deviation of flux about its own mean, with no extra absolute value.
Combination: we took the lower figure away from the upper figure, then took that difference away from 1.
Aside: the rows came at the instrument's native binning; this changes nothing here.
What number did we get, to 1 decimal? 0.5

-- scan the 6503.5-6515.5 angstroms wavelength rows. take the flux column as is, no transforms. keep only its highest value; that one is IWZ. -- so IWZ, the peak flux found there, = 22.61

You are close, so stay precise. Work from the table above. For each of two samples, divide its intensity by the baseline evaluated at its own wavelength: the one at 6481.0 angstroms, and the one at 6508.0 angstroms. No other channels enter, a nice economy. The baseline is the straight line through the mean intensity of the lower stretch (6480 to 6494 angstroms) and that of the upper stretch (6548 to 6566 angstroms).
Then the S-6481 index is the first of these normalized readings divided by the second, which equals 1.09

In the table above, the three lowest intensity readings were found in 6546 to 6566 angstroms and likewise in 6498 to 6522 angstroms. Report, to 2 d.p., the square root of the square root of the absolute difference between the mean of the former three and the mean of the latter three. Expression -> 0.83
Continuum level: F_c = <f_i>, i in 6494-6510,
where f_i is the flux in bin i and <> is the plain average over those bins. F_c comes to 19.8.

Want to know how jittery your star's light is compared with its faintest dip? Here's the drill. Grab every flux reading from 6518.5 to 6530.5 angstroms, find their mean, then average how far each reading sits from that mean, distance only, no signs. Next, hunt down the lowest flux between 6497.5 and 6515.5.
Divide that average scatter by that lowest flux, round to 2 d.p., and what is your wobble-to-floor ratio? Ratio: 0.04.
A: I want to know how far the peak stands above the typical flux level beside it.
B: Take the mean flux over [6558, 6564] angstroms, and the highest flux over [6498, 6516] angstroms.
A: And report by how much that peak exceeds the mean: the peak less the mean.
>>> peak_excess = 2.6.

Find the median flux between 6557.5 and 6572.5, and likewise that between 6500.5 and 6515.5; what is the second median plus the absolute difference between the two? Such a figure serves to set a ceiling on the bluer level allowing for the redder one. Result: 21.0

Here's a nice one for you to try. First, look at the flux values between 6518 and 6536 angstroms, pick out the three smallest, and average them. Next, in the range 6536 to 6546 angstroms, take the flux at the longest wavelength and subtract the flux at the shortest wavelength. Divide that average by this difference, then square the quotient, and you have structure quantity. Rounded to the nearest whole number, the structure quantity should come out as 184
